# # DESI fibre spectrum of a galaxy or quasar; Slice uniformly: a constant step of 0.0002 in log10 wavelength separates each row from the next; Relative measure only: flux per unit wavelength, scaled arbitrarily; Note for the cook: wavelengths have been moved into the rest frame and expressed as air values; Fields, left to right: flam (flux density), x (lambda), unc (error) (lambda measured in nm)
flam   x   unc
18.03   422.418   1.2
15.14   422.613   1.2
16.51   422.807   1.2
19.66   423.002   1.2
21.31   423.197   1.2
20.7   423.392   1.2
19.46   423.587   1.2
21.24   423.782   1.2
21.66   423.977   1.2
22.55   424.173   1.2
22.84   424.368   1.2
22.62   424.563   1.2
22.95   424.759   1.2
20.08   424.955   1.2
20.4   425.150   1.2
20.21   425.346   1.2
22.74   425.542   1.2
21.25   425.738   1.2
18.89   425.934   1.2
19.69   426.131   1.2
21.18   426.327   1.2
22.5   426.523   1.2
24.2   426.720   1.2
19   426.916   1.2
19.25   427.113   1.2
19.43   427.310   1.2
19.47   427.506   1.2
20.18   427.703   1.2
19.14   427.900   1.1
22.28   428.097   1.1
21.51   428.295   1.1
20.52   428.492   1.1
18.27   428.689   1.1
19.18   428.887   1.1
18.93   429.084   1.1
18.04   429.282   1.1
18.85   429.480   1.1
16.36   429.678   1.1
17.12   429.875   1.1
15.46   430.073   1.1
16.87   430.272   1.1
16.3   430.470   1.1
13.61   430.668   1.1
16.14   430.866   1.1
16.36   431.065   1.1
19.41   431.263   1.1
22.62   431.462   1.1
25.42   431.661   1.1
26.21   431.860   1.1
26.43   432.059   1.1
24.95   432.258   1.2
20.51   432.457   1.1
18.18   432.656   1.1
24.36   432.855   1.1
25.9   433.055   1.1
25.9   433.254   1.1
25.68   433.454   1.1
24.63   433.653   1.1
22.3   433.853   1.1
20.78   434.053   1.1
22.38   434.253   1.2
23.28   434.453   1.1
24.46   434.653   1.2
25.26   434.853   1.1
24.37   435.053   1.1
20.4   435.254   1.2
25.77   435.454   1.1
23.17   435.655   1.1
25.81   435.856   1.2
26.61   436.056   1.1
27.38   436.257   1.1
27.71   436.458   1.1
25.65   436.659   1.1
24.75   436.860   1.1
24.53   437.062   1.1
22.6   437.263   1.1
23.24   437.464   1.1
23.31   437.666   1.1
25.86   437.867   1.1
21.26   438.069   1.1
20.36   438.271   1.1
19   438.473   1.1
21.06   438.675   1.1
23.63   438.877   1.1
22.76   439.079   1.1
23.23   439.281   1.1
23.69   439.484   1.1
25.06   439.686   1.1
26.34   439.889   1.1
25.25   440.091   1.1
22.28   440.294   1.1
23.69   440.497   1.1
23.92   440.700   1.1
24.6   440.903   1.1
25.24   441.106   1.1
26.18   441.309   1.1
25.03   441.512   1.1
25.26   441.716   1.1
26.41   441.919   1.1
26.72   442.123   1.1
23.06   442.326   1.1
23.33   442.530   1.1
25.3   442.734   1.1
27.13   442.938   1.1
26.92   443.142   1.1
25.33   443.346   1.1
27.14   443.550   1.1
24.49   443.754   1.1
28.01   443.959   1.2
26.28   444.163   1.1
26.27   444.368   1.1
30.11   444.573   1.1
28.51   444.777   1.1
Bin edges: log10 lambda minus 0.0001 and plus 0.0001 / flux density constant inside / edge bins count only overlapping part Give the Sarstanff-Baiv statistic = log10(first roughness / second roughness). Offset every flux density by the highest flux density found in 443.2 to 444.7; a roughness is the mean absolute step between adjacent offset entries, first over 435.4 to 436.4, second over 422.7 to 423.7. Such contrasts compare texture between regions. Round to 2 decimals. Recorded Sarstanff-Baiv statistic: 0.01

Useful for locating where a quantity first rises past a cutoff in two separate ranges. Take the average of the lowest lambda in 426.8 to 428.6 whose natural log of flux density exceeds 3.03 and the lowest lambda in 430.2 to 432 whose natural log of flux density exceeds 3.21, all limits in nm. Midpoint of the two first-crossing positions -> 429.88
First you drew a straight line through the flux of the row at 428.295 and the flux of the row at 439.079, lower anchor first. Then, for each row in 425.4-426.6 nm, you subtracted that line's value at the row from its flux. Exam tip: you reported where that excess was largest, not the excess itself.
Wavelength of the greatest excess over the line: 425.542 nm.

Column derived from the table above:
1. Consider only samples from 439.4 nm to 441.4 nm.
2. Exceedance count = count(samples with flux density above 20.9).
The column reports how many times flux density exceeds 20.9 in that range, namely 10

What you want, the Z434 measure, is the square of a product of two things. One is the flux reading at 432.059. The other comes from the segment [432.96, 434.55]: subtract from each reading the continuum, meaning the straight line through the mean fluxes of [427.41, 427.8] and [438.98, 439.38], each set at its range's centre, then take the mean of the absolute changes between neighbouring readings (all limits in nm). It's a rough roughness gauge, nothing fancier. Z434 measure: 864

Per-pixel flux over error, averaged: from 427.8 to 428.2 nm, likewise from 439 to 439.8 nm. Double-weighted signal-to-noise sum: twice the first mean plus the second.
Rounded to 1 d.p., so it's 59.2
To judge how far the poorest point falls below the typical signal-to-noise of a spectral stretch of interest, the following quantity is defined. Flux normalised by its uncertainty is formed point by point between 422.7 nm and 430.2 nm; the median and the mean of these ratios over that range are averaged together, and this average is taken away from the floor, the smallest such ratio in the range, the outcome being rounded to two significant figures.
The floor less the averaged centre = -3.4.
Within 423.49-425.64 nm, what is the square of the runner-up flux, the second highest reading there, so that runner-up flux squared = 522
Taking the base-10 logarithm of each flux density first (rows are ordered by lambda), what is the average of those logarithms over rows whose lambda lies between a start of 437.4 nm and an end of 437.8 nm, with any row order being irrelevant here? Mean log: 1.37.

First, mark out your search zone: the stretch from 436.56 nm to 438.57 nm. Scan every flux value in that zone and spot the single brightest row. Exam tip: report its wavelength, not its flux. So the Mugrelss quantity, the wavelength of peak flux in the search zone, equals 437.867 nm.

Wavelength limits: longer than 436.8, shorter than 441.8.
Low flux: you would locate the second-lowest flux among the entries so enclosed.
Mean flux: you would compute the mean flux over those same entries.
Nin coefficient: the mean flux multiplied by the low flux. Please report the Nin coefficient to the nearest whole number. 482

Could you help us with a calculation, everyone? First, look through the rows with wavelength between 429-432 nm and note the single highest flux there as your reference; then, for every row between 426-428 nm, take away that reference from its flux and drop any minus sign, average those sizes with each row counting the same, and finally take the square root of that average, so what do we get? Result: 2.4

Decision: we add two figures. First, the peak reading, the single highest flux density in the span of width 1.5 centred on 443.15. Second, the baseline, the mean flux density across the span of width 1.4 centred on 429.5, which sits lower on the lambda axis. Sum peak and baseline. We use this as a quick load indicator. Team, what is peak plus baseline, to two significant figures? 45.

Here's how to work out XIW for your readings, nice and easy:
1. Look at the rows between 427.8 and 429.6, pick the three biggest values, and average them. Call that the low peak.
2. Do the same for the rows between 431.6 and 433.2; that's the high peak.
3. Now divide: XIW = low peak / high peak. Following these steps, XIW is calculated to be 0.82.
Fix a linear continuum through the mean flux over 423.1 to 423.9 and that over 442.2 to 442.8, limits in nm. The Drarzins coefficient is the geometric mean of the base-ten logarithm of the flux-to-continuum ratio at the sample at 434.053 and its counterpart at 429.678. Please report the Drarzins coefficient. 0.065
